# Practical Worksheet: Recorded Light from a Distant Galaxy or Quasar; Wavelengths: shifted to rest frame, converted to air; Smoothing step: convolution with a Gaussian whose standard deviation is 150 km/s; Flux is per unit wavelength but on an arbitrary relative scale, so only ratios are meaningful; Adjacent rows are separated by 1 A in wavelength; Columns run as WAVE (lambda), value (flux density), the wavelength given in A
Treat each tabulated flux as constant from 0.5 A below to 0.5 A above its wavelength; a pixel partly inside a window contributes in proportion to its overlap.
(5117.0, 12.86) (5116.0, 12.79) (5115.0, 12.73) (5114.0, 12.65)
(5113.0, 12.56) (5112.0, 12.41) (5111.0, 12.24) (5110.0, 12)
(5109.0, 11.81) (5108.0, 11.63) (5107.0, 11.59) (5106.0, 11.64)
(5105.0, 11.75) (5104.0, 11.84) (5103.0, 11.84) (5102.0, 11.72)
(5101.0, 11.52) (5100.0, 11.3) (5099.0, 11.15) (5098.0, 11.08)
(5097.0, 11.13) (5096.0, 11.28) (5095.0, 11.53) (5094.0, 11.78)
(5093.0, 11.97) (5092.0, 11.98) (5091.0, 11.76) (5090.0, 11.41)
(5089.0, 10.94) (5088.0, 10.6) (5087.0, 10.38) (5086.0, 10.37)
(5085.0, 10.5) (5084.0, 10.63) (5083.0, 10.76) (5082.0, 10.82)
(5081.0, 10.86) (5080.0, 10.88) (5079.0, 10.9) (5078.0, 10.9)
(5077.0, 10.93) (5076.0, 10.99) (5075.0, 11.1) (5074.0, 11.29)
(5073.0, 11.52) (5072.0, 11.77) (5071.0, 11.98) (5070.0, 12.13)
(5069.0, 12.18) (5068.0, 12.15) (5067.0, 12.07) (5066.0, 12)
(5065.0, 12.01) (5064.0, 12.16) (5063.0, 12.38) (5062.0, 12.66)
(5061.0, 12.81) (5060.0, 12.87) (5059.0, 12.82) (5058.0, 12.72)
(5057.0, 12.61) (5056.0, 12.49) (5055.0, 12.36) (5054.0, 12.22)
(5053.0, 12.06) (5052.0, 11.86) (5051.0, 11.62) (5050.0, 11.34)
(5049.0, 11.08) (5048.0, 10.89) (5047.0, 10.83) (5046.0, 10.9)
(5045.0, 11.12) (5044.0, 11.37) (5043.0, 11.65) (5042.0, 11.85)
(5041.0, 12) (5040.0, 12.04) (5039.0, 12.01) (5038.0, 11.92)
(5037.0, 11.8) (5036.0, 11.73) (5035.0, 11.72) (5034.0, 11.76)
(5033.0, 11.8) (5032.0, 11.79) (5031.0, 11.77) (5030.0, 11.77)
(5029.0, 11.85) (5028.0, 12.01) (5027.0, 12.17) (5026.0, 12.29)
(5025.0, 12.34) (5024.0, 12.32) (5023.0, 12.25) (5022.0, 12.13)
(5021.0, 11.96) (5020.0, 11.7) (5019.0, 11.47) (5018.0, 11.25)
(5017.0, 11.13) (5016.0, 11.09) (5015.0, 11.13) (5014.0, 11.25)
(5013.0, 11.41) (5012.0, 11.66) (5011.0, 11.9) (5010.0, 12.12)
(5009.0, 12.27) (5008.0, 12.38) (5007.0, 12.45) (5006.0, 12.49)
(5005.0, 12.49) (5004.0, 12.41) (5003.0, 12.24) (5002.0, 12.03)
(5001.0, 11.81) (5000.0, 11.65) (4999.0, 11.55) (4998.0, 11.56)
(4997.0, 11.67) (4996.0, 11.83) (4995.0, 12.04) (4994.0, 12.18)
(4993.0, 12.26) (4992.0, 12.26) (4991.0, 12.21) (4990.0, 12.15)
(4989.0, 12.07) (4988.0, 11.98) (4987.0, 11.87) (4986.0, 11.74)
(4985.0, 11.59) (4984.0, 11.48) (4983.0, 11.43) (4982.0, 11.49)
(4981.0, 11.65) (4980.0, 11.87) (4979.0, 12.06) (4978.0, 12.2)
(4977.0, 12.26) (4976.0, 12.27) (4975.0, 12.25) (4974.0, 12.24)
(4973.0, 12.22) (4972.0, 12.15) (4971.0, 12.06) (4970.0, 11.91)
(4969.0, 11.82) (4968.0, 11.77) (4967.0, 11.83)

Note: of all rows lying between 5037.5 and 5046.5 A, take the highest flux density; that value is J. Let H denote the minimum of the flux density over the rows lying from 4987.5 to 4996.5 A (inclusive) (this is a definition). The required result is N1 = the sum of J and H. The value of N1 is 23.9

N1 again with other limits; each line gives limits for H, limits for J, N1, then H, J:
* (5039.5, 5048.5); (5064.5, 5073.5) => 23.0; 10.83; 12.18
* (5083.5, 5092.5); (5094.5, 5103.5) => 22.2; 10.37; 11.84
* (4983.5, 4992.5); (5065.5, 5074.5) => 23.7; 11.48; 12.18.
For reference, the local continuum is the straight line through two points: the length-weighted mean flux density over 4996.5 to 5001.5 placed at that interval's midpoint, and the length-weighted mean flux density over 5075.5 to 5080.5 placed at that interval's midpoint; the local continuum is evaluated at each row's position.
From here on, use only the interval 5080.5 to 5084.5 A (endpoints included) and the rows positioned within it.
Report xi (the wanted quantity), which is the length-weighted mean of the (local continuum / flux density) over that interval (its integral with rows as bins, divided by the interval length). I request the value 1.01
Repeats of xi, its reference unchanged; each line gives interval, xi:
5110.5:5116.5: 0.84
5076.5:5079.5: 1.00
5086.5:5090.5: 1.00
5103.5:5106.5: 0.91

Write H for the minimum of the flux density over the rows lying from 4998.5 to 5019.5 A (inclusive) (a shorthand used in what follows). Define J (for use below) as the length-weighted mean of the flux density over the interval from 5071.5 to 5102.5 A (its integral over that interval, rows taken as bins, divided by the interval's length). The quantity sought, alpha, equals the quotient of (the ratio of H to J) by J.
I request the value 0.089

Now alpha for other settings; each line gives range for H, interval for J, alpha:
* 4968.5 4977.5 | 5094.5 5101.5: 0.093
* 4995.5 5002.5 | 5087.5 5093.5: 0.088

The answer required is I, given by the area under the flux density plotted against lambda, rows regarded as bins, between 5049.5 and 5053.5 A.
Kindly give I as 47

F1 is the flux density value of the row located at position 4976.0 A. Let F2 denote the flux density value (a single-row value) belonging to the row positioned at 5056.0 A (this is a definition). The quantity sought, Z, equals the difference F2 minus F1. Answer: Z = 0.2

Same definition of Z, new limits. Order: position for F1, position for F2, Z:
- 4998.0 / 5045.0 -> -0.4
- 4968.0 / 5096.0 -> -0.5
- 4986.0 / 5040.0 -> 0.3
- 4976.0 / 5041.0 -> -0.3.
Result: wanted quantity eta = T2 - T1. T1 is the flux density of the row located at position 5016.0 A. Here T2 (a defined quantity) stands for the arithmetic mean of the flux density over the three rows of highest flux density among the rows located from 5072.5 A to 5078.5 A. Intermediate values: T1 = 11.09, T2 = 11.3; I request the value 0.21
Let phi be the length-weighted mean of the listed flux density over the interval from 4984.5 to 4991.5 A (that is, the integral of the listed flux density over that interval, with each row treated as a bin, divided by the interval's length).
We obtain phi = 11.94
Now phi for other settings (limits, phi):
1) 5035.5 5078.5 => 11.84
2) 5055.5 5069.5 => 12.42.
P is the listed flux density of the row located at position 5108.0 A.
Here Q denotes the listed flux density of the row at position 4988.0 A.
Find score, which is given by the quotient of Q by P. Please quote 1.03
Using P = 11.63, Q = 11.98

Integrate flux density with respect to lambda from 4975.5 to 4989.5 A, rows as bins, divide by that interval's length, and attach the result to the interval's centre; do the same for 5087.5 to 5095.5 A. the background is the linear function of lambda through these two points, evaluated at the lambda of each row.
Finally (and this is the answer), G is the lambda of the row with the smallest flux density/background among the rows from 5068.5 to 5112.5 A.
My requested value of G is 5086.0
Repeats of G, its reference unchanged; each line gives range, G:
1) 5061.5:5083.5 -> 5083.0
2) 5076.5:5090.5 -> 5086.0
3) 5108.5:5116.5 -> 5109.0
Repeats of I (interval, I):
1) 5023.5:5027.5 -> 49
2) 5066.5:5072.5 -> 72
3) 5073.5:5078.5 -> 55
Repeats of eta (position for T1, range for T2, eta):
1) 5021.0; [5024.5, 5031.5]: 0.31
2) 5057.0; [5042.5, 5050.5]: -1.16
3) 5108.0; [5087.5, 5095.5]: 0.28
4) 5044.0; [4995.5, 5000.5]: 0.35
